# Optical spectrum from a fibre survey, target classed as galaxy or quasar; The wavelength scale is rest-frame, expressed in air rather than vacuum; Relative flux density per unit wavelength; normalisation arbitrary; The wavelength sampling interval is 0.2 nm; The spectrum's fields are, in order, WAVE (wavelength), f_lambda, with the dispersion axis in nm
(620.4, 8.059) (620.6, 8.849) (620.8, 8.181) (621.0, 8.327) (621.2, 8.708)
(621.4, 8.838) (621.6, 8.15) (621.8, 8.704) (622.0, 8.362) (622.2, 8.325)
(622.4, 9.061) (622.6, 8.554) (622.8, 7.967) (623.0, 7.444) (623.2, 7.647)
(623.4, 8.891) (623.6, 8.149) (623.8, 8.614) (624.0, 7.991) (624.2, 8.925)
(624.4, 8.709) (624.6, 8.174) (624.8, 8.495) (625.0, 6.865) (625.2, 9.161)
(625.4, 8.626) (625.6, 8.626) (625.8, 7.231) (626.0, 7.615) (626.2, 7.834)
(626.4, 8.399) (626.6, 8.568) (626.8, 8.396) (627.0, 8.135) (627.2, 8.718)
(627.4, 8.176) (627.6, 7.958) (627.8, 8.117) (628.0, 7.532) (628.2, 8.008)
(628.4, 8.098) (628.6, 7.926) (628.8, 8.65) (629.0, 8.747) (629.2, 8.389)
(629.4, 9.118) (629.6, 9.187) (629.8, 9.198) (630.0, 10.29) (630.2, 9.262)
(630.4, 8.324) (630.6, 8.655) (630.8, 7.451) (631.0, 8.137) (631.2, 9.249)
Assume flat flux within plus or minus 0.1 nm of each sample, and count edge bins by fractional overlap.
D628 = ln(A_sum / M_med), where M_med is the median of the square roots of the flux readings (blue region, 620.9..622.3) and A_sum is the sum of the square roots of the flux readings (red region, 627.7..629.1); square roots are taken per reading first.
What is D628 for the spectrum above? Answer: 1.93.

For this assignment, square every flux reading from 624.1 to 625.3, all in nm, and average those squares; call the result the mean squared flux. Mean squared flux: 71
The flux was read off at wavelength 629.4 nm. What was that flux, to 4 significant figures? 9.118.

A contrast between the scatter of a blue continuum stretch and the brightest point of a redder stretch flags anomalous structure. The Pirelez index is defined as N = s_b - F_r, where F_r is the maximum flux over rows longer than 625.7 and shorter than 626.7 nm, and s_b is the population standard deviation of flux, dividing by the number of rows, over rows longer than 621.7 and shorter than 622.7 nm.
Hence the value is -8.3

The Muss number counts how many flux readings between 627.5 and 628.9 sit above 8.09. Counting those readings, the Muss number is 3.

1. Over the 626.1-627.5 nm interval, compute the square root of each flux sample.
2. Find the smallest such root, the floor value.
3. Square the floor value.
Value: 7.83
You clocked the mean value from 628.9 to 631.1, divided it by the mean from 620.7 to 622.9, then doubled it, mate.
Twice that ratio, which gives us 2.08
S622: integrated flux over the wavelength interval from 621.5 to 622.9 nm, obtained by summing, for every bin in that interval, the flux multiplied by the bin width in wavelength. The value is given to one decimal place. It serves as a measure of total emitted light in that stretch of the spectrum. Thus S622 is 11.8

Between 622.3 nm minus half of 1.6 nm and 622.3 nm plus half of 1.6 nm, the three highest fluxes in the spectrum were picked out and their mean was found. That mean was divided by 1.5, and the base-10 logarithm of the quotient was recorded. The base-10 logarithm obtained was 0.767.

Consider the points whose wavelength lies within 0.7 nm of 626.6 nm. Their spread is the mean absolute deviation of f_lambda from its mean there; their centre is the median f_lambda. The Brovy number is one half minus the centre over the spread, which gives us -25.5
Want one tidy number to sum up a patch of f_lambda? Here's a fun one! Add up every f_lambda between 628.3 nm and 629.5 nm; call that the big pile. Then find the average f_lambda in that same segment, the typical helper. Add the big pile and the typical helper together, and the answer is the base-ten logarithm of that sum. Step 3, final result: 1.77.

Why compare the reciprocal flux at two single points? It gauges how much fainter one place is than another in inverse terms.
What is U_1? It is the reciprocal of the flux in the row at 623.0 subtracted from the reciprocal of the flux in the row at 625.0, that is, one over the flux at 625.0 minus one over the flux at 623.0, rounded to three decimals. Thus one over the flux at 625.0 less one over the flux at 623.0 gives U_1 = 0.011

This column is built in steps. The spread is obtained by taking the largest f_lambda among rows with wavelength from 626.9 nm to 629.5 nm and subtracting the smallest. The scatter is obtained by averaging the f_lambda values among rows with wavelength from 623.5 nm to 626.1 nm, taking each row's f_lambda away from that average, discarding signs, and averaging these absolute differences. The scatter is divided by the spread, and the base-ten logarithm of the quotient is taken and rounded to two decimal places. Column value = -0.48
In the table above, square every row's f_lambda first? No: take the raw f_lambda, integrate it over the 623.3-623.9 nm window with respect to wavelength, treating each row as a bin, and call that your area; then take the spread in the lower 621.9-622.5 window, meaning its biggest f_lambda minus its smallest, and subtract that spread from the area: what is 4.39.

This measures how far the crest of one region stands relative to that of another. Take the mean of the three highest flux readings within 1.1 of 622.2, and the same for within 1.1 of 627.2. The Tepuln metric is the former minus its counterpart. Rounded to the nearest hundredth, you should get 0.31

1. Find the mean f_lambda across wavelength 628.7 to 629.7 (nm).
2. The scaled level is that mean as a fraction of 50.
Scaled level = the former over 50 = 0.176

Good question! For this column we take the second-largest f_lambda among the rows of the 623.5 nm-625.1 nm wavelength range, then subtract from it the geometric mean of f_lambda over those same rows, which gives 0.49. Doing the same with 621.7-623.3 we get 0.46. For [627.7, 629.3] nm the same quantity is 0.48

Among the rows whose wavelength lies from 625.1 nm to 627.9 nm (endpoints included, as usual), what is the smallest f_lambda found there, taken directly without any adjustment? 7.231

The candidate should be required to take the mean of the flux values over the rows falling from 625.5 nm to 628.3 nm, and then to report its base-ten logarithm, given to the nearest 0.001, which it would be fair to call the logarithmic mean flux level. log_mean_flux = 0.908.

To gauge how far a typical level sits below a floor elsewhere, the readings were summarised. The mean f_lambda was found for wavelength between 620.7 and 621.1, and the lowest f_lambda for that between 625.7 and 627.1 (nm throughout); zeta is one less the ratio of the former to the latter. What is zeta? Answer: -0.14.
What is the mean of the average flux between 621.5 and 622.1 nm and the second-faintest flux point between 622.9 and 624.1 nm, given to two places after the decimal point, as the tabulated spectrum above 8.03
